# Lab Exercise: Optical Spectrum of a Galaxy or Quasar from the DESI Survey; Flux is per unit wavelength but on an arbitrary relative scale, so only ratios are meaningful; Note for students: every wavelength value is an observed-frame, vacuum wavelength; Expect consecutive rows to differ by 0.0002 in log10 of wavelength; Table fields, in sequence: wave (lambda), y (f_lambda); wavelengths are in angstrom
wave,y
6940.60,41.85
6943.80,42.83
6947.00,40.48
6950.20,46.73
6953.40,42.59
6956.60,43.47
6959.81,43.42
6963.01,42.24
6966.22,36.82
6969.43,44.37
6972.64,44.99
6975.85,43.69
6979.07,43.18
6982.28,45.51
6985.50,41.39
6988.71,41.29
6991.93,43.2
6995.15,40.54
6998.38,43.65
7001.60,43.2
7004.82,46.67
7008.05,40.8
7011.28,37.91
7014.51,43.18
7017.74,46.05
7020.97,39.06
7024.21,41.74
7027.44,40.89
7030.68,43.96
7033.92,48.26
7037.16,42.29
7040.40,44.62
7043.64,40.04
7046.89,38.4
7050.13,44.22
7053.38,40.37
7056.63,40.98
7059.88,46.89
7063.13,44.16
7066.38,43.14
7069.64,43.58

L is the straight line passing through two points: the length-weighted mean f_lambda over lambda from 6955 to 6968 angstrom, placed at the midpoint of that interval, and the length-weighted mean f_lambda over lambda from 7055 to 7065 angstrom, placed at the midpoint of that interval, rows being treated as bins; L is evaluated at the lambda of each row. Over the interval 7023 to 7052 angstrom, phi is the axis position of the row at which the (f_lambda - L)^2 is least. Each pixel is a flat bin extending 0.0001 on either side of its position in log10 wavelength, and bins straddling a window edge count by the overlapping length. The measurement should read 7050.13 angstrom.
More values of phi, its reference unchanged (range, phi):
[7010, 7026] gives 7014.51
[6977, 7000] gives 6985.50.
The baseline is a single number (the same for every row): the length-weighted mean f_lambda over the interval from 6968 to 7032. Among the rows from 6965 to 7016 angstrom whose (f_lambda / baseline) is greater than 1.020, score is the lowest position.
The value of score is 6969.43 angstrom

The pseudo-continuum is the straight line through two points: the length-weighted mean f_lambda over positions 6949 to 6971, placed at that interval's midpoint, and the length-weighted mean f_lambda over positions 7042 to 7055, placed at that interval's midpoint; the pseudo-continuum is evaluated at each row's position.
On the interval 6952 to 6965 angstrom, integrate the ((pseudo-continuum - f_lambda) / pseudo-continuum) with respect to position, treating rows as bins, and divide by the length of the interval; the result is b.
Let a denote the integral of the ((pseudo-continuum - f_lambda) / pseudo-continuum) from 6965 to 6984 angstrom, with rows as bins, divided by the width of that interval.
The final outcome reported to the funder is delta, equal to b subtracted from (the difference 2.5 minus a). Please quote 2.52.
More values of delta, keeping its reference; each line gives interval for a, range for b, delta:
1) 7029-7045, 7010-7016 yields 2.55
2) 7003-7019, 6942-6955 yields 2.53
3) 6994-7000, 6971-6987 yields 2.54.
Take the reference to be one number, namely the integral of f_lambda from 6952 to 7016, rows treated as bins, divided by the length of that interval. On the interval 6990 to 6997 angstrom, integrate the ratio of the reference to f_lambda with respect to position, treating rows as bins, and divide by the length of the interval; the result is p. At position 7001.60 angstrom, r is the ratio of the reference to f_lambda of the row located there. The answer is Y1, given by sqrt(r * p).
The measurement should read 1.001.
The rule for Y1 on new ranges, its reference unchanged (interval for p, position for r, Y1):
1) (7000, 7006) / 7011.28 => 1.035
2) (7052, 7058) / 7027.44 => 1.045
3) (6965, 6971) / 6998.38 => 1.014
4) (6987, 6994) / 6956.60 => 0.996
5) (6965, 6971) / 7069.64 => 1.014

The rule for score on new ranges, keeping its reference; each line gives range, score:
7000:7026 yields 7004.82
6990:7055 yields 6998.38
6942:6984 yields 6950.20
